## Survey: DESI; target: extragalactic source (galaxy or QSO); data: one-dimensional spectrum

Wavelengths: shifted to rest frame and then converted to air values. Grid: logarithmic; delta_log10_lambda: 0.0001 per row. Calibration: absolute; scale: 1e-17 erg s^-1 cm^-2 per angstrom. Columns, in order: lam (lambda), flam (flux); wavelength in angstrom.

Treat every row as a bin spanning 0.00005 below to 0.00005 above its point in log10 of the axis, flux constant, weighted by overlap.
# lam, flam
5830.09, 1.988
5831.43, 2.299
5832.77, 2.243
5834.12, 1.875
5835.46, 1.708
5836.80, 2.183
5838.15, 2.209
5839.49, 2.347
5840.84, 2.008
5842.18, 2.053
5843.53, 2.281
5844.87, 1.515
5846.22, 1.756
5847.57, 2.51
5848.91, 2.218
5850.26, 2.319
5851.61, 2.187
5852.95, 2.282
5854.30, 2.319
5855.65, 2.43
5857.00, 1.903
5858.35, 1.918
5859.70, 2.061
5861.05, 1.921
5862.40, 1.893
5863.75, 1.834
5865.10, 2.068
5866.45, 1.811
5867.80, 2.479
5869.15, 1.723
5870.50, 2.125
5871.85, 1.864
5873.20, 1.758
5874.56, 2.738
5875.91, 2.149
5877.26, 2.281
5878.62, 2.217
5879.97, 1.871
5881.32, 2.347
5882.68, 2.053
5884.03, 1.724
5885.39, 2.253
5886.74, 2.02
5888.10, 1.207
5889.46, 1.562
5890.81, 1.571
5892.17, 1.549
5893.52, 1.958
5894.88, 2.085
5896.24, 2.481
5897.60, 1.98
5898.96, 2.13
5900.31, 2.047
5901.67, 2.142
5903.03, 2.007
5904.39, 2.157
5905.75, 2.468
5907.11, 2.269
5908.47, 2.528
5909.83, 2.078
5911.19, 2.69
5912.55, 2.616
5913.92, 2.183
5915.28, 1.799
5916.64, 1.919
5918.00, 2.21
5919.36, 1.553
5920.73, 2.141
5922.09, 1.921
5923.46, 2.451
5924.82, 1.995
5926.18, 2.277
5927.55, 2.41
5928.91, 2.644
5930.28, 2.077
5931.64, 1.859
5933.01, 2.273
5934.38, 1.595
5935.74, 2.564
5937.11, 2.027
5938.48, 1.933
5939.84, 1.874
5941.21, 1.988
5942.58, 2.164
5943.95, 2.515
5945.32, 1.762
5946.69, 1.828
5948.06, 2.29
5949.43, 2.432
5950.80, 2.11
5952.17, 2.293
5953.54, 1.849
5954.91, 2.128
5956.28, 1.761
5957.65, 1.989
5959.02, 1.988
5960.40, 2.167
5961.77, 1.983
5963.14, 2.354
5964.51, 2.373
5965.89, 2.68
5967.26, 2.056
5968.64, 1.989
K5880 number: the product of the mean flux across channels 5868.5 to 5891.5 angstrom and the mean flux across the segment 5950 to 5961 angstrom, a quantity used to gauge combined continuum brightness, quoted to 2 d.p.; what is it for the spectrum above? 4.01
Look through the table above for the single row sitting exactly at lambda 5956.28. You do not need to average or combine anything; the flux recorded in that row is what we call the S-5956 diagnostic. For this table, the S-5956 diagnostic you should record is 1.761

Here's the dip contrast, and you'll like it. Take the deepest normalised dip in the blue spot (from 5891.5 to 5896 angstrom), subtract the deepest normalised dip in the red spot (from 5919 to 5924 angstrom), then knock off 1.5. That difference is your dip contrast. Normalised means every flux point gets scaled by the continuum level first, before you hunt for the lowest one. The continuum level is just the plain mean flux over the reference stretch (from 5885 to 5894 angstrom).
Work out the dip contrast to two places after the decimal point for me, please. -1.50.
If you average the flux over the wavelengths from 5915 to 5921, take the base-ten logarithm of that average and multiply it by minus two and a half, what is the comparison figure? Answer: -0.71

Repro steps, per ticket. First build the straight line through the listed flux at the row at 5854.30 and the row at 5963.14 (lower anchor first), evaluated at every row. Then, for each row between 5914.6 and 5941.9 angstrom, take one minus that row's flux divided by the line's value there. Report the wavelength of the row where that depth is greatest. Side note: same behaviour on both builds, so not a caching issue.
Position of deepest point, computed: 5919.36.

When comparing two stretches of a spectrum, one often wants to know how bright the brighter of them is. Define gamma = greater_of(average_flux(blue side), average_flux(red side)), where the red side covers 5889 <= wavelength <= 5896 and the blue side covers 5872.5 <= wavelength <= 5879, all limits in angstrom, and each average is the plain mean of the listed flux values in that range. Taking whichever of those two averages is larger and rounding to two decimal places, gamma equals 2.23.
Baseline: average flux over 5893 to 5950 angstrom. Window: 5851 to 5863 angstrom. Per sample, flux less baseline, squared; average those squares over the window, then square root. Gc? 0.202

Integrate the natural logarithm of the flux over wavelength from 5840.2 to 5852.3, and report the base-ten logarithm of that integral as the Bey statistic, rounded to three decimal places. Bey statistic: 0.946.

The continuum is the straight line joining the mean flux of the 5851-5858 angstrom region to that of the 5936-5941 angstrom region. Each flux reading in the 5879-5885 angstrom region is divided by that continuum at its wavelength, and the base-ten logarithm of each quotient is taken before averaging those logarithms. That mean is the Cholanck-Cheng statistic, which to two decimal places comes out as -0.03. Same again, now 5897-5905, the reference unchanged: 0.00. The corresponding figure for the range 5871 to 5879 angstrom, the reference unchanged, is 0.00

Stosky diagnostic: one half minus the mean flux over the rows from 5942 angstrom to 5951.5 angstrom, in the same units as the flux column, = -1.66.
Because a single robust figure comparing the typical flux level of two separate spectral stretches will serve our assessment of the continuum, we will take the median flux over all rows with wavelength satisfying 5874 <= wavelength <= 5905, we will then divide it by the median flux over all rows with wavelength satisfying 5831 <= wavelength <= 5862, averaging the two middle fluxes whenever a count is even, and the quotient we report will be 0.94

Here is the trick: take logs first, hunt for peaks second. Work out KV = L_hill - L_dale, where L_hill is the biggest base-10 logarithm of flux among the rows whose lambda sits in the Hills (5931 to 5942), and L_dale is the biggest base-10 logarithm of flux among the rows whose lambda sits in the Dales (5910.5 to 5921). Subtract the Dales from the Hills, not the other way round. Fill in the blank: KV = -0.02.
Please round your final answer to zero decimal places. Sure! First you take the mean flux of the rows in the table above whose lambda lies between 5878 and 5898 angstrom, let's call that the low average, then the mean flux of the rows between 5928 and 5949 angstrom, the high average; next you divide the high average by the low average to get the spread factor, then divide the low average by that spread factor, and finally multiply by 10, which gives 18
